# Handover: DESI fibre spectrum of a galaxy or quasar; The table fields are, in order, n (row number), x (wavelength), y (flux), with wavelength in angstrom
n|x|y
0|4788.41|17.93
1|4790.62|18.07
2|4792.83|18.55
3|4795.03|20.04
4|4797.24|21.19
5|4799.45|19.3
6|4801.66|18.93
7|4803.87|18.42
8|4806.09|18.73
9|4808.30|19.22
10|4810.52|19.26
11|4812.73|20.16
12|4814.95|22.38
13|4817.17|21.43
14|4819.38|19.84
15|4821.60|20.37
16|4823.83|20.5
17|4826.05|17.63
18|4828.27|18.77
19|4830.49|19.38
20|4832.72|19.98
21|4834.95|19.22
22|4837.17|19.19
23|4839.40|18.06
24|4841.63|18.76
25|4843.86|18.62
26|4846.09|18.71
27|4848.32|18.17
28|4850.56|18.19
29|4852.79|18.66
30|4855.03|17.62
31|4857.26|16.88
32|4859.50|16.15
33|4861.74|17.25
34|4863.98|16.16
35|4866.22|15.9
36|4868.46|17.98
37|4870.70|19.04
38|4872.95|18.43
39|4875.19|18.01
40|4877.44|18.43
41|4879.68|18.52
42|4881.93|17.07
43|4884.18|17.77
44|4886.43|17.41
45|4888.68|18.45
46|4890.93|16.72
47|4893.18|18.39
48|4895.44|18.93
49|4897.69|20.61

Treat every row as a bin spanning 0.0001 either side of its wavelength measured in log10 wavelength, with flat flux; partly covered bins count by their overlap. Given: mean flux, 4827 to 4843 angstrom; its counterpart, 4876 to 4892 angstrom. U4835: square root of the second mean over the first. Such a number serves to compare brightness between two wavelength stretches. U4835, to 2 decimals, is 0.97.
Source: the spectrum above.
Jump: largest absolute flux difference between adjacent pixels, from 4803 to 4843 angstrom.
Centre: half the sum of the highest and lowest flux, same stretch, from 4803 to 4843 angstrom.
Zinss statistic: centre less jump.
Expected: 17.1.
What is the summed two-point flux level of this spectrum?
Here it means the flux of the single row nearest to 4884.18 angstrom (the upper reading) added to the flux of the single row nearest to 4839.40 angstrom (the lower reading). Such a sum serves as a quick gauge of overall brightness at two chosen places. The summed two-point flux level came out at 35.8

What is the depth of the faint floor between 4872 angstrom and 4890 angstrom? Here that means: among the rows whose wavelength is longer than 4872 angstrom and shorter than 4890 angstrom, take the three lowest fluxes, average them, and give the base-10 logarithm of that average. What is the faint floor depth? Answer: 1.24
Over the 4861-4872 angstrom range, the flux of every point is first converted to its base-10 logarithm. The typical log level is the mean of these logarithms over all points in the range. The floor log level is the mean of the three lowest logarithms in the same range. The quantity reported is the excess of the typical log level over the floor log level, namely 0.021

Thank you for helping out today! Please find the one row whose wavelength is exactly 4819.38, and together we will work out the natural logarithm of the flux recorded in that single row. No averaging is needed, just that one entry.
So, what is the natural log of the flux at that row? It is 2.988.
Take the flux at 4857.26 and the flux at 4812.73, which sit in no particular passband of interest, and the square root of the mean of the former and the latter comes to 4.30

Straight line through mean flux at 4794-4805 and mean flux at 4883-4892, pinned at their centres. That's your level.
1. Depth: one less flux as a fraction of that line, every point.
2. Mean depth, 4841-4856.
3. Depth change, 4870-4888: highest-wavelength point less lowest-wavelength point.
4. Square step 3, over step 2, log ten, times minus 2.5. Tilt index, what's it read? 0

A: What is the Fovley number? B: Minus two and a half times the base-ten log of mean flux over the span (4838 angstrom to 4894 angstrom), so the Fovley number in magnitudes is -3.13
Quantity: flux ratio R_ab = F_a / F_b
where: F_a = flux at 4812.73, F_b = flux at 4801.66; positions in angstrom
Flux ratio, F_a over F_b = 1.06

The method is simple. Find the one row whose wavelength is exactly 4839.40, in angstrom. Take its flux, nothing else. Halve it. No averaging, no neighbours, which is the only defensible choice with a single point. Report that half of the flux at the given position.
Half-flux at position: 9.0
